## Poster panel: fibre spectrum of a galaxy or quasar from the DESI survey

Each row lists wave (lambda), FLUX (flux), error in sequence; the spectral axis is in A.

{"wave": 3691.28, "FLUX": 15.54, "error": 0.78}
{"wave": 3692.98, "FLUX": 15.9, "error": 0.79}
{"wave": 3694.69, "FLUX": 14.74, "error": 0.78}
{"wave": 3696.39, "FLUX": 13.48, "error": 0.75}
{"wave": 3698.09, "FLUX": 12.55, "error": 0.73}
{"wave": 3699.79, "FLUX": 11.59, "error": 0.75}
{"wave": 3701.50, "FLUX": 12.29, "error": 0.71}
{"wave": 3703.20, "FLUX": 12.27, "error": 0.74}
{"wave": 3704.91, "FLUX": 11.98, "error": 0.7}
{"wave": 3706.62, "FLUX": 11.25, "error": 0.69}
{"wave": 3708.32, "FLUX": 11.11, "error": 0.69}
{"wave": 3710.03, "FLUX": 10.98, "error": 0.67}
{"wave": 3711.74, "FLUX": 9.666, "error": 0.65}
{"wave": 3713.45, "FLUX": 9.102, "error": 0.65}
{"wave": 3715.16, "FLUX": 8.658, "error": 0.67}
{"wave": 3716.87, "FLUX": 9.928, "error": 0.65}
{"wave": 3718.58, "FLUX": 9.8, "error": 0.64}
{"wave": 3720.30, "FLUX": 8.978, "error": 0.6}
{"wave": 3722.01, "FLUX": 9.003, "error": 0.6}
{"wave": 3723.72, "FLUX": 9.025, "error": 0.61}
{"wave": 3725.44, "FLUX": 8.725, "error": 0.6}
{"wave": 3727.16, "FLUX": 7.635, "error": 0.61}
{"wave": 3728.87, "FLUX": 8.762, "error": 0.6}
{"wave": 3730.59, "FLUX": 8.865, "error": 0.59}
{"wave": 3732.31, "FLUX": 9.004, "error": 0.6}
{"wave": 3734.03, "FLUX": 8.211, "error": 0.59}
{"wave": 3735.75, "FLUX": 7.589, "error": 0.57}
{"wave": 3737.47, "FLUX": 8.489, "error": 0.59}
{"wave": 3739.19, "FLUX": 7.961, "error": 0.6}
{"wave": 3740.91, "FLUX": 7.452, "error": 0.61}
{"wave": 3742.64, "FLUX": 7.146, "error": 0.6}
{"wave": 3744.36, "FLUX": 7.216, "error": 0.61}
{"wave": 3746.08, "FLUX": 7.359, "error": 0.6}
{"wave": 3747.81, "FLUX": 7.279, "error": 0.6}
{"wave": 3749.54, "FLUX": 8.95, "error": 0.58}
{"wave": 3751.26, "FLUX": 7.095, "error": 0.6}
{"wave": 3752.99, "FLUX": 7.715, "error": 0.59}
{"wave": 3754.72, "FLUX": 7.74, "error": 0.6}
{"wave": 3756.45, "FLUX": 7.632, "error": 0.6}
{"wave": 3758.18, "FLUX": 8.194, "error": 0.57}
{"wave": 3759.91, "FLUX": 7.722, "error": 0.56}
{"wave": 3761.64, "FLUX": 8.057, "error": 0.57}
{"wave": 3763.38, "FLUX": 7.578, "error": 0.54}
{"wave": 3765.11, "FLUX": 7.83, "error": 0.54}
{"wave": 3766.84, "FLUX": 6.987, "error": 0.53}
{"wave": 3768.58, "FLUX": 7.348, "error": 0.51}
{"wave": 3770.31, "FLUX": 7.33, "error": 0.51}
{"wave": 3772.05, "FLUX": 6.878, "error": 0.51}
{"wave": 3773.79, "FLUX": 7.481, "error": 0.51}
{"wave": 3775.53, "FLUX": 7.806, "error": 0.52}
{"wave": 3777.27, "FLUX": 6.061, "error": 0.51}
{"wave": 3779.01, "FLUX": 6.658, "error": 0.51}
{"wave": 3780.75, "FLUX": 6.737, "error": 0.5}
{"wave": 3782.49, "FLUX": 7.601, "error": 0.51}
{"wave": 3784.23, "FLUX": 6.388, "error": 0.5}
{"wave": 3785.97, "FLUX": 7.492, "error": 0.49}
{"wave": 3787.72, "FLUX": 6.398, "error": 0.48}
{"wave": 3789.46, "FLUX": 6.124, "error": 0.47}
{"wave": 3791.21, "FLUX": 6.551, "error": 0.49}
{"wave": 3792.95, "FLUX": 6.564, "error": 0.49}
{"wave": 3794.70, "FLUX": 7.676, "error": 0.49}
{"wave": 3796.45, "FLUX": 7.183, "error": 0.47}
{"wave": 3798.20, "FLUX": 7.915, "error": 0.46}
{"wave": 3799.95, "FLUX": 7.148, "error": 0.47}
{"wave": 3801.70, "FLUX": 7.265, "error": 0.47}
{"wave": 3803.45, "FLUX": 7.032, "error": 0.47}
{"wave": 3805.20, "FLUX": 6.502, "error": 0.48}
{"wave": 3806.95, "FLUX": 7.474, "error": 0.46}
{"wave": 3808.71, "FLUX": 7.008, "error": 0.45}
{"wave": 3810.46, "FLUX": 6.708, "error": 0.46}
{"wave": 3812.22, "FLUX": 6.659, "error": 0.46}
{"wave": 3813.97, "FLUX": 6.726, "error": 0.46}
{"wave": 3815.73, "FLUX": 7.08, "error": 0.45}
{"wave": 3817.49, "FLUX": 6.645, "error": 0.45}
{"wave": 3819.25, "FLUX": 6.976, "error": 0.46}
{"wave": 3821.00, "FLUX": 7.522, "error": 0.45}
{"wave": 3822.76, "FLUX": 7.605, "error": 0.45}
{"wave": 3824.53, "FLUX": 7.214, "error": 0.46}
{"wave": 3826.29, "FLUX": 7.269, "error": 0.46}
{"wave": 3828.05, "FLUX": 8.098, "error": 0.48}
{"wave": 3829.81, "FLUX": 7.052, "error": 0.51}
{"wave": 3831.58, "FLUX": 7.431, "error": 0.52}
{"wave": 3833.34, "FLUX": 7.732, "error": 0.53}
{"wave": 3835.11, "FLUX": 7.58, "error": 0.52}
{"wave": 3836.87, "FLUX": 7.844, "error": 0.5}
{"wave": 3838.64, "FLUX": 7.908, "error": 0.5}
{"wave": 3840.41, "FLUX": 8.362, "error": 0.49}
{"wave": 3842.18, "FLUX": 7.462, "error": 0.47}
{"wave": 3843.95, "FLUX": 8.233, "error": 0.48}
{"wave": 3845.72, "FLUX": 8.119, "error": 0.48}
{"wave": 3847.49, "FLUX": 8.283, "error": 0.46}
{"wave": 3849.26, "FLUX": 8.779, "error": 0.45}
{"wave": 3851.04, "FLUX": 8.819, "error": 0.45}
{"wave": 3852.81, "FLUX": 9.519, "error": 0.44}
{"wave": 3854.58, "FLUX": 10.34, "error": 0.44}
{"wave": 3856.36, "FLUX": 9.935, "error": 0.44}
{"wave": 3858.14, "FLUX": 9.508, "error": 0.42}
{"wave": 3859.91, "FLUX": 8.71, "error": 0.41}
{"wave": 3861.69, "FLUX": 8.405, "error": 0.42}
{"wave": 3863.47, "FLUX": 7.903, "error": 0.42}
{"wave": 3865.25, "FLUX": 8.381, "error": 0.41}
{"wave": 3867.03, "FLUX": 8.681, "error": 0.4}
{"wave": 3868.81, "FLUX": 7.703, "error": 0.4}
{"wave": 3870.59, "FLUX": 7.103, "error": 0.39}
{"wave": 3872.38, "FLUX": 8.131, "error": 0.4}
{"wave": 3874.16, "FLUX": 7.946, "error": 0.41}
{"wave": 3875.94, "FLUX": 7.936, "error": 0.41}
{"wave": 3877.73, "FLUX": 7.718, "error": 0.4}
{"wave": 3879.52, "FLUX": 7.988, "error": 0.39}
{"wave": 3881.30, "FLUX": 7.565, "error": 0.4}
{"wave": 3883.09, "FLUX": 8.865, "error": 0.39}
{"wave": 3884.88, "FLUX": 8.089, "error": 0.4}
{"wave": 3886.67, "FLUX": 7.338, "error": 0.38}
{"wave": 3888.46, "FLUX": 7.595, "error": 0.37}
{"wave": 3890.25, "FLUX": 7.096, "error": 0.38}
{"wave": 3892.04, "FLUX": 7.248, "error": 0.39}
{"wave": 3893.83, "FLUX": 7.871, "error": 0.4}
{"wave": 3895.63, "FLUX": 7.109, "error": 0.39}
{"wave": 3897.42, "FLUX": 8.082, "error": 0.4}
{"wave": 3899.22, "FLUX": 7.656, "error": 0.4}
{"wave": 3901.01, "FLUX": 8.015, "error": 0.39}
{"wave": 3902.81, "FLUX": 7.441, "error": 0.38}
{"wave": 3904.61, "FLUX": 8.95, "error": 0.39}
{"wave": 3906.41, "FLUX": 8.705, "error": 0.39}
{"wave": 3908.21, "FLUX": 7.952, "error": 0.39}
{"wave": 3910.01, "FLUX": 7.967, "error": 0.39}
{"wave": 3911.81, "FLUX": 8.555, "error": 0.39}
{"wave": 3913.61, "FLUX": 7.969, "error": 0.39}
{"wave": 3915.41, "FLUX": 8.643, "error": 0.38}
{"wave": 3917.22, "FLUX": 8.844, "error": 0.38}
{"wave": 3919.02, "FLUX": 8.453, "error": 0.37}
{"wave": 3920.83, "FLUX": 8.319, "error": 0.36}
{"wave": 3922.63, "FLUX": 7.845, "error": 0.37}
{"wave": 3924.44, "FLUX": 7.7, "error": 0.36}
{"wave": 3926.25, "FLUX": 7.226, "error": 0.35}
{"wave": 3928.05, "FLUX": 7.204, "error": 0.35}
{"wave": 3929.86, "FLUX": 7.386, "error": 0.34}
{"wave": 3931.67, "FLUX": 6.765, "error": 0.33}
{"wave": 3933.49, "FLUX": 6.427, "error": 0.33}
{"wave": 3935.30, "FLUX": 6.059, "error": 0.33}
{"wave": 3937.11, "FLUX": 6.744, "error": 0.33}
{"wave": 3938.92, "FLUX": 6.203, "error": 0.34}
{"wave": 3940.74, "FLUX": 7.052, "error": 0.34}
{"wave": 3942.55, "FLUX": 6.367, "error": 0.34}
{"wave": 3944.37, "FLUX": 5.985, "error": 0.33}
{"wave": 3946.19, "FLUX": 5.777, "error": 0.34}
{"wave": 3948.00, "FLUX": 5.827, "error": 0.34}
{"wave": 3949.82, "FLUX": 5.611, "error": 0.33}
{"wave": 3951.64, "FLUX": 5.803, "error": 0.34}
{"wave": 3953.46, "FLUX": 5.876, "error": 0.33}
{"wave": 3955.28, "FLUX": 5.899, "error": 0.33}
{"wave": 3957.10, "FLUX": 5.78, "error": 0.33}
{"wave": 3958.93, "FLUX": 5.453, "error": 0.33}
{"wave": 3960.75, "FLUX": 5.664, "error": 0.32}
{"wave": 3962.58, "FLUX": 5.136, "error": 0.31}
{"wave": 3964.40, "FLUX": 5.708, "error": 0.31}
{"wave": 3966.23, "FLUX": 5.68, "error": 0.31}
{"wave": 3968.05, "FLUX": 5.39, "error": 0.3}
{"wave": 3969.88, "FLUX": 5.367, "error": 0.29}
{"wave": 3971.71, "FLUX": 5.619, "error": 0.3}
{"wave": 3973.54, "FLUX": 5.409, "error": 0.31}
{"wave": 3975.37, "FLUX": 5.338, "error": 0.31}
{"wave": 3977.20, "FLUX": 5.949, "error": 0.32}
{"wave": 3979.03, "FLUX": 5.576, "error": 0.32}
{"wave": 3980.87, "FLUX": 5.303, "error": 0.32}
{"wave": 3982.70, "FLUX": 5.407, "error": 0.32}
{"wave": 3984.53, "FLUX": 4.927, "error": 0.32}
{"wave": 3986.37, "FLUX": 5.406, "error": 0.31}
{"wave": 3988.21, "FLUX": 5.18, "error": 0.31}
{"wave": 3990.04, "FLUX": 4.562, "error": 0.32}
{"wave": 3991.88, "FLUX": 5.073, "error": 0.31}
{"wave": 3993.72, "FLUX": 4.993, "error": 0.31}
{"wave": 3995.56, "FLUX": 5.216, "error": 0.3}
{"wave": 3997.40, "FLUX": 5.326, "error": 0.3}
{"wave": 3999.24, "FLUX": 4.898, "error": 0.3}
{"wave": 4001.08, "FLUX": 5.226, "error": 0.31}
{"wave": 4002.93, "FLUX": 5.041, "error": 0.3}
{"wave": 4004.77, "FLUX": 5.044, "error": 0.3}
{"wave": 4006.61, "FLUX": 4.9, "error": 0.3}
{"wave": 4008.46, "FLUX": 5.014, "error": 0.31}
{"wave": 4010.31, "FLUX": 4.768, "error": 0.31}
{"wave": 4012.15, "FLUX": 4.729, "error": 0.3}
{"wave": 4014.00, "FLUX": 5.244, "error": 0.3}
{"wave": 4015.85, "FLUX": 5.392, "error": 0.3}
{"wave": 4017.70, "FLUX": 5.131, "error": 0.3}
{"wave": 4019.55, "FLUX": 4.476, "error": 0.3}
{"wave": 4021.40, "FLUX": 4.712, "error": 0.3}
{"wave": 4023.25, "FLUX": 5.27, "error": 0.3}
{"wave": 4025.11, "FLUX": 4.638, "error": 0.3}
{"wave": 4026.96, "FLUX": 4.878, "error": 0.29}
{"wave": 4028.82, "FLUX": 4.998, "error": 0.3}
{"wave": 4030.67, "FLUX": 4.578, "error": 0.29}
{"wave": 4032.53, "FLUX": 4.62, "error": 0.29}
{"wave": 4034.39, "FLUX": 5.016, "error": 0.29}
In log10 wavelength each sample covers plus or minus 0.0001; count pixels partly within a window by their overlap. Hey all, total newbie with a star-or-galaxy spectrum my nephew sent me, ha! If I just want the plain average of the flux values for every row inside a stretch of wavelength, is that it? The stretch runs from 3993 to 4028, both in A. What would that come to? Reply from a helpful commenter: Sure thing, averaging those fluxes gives 5.0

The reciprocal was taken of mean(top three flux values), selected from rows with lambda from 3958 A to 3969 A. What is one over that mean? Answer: 0.176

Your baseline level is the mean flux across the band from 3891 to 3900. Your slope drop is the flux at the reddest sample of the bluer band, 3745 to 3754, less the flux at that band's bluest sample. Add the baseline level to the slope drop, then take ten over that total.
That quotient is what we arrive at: 1.26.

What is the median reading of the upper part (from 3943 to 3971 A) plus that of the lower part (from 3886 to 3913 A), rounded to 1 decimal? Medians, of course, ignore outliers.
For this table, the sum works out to 13.6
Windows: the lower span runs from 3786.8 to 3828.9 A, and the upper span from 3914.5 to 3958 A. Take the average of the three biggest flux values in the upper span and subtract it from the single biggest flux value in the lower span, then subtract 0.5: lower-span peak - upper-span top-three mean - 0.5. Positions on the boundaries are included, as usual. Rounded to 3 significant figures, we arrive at -1.05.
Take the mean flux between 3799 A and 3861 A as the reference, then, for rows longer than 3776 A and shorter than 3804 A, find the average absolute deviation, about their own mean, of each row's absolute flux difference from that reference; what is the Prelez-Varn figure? 0.47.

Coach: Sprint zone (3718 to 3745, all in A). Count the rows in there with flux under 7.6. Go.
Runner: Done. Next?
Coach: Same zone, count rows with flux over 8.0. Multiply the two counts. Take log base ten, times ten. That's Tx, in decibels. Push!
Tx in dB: 16.0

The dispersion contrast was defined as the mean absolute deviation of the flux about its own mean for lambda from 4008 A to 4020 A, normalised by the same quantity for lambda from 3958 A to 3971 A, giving 1.5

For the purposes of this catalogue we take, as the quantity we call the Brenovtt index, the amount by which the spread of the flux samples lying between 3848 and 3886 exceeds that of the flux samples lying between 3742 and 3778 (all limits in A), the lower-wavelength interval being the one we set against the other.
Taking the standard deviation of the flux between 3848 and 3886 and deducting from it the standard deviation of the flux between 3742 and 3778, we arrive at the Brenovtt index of 0.25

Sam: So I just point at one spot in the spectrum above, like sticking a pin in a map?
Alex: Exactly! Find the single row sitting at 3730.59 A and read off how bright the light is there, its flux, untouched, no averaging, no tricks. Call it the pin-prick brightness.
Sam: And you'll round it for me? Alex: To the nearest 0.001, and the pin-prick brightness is 8.865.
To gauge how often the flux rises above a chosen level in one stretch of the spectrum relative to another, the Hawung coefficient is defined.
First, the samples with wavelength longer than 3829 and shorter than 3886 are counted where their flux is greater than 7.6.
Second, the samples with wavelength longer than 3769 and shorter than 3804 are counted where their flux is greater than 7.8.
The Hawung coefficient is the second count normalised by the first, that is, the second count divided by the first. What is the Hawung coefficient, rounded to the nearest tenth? 0.1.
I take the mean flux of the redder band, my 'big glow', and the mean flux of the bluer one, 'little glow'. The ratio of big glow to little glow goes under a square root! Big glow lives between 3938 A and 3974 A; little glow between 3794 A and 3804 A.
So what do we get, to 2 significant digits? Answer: 0.89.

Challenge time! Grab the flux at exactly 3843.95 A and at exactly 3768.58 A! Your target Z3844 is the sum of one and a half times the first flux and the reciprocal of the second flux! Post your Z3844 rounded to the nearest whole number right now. 12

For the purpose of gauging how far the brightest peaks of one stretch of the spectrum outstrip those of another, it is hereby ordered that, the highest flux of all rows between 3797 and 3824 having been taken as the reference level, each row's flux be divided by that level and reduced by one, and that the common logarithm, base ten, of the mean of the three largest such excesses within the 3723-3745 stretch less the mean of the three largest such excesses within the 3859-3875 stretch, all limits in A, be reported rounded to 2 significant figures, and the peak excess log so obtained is -1.3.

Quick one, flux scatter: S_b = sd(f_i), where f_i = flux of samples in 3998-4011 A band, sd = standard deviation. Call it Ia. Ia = 0.1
